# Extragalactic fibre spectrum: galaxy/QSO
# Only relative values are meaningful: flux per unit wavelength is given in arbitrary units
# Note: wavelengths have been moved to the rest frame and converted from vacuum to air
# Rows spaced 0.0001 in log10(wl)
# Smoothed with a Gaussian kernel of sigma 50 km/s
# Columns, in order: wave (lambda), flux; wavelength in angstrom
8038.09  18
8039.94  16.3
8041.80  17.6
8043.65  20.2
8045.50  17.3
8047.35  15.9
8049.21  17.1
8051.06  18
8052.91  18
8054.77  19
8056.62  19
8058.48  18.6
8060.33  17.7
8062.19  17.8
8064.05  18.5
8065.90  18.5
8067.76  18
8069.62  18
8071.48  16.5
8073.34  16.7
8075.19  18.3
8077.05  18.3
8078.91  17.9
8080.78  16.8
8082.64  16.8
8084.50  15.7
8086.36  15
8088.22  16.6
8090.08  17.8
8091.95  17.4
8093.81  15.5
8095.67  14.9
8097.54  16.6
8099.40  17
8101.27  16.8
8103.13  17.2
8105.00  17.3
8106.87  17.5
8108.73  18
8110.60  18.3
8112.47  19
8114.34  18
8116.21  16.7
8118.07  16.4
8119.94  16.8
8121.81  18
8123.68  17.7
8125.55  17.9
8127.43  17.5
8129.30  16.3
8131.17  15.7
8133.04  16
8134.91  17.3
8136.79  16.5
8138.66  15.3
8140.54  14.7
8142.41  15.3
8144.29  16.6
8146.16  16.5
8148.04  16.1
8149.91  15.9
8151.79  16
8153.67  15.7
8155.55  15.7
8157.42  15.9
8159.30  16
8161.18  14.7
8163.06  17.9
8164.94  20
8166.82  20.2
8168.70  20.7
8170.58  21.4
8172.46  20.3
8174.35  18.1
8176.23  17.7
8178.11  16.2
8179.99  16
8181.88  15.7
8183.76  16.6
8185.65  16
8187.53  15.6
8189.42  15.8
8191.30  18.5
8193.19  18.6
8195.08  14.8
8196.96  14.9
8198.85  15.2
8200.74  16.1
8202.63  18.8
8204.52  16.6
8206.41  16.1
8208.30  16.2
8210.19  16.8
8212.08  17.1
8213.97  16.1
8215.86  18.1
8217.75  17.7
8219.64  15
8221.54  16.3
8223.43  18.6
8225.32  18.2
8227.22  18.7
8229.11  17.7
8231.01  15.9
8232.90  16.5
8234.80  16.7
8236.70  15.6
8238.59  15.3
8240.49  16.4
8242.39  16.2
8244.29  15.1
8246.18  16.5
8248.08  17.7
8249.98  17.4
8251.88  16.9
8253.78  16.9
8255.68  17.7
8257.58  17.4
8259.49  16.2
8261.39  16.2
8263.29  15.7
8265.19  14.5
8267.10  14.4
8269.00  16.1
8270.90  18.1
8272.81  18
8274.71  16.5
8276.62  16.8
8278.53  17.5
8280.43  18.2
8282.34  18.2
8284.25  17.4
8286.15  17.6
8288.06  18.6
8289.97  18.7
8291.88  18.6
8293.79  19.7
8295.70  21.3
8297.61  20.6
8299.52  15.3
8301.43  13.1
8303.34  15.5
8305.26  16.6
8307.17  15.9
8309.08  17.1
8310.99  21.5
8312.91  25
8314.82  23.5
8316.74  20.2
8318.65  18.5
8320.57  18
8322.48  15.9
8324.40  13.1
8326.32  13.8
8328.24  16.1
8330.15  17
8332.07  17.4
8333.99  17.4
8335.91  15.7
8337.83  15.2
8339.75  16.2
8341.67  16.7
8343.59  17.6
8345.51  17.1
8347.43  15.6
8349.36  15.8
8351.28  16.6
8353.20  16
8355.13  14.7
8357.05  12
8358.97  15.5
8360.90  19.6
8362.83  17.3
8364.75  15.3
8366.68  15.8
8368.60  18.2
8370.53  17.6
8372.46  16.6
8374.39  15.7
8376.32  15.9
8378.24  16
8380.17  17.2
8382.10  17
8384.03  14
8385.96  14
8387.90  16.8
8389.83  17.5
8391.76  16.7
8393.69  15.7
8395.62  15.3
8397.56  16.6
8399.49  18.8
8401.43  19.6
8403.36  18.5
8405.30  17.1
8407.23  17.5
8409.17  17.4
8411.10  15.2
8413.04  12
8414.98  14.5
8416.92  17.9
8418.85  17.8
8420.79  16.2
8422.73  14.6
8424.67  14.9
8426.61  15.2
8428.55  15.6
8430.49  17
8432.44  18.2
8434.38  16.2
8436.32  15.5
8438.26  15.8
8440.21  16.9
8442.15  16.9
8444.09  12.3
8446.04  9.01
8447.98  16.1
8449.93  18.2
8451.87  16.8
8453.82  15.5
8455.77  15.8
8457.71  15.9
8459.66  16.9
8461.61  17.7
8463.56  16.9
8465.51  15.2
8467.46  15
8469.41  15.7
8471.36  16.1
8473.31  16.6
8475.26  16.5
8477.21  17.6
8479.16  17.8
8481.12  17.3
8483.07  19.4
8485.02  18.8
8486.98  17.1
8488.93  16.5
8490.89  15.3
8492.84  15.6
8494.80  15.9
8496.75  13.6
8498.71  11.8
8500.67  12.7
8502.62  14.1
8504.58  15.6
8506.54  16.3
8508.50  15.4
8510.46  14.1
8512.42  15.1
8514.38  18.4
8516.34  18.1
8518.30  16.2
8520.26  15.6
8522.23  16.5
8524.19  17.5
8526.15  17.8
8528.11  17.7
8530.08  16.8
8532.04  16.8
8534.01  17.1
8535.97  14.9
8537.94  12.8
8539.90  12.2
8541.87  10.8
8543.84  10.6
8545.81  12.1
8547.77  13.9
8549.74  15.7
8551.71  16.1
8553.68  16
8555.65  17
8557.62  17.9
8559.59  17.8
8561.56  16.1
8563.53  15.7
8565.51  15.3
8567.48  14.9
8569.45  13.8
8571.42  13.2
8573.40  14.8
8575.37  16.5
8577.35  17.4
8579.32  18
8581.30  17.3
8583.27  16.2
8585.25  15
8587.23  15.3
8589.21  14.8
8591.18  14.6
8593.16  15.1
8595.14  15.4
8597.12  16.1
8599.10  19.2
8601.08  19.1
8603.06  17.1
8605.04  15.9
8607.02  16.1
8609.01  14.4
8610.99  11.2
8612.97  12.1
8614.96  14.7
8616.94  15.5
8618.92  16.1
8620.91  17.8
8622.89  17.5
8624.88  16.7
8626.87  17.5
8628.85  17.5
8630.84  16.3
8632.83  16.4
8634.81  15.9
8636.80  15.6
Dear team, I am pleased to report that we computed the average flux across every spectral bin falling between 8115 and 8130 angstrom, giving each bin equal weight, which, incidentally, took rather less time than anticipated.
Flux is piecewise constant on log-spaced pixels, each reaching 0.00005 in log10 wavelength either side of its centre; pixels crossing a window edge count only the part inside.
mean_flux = 17.2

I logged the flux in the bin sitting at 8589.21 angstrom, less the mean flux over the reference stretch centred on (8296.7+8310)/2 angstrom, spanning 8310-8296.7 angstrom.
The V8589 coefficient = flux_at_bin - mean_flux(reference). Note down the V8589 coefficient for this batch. -1.5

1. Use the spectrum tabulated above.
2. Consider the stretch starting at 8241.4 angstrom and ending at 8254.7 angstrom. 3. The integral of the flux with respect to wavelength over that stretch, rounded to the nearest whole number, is 222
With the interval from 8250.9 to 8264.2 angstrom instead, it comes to 222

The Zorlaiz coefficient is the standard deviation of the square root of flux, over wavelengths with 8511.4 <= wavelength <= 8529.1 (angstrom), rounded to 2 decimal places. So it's 0.14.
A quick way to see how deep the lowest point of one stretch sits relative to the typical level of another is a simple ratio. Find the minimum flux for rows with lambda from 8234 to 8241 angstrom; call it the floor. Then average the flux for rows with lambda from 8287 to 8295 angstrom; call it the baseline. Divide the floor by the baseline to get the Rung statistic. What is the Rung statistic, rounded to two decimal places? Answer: 0.81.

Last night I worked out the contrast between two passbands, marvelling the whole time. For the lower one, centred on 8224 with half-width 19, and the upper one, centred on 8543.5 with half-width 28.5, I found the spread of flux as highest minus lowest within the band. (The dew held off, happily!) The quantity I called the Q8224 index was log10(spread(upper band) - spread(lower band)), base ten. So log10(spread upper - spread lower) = 0.58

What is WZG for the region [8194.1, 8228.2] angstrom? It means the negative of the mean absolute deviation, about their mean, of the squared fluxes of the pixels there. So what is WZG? -38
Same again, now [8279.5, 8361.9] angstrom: -69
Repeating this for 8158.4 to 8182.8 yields -69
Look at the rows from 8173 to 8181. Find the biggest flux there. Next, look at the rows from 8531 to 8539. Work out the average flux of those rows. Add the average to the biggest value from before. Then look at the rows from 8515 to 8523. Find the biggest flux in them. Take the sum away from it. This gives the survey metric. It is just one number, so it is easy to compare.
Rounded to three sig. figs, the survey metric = -15.4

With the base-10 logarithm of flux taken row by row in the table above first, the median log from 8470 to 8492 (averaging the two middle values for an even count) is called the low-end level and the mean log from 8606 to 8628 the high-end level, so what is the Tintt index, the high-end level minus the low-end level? -0.05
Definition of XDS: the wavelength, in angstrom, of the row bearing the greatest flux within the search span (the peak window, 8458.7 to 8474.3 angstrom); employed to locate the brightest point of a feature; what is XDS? 8461.61 angstrom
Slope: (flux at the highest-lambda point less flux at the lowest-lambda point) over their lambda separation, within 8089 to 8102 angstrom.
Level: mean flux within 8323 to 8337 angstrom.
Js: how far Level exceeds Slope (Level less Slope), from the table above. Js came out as 15.9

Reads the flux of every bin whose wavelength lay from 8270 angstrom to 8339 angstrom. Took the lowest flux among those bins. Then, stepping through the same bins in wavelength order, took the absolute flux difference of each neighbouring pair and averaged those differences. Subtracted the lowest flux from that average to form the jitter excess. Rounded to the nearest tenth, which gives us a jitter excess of -11.7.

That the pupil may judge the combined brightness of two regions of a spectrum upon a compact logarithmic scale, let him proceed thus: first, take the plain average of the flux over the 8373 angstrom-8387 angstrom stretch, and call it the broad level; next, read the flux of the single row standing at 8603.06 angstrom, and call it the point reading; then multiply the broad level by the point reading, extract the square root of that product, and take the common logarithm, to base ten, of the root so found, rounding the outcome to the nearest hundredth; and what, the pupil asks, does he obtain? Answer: 1.21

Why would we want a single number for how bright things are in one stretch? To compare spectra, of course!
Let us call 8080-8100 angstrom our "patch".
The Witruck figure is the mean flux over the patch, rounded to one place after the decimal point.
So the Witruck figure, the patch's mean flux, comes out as 16.4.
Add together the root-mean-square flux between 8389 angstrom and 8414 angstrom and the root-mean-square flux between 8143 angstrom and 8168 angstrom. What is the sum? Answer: 33.6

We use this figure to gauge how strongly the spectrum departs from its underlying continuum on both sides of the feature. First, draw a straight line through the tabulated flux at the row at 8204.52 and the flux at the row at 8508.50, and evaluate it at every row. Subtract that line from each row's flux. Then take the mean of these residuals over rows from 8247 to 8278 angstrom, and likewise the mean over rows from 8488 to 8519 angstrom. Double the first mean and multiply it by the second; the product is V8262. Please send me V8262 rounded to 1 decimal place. -0.1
